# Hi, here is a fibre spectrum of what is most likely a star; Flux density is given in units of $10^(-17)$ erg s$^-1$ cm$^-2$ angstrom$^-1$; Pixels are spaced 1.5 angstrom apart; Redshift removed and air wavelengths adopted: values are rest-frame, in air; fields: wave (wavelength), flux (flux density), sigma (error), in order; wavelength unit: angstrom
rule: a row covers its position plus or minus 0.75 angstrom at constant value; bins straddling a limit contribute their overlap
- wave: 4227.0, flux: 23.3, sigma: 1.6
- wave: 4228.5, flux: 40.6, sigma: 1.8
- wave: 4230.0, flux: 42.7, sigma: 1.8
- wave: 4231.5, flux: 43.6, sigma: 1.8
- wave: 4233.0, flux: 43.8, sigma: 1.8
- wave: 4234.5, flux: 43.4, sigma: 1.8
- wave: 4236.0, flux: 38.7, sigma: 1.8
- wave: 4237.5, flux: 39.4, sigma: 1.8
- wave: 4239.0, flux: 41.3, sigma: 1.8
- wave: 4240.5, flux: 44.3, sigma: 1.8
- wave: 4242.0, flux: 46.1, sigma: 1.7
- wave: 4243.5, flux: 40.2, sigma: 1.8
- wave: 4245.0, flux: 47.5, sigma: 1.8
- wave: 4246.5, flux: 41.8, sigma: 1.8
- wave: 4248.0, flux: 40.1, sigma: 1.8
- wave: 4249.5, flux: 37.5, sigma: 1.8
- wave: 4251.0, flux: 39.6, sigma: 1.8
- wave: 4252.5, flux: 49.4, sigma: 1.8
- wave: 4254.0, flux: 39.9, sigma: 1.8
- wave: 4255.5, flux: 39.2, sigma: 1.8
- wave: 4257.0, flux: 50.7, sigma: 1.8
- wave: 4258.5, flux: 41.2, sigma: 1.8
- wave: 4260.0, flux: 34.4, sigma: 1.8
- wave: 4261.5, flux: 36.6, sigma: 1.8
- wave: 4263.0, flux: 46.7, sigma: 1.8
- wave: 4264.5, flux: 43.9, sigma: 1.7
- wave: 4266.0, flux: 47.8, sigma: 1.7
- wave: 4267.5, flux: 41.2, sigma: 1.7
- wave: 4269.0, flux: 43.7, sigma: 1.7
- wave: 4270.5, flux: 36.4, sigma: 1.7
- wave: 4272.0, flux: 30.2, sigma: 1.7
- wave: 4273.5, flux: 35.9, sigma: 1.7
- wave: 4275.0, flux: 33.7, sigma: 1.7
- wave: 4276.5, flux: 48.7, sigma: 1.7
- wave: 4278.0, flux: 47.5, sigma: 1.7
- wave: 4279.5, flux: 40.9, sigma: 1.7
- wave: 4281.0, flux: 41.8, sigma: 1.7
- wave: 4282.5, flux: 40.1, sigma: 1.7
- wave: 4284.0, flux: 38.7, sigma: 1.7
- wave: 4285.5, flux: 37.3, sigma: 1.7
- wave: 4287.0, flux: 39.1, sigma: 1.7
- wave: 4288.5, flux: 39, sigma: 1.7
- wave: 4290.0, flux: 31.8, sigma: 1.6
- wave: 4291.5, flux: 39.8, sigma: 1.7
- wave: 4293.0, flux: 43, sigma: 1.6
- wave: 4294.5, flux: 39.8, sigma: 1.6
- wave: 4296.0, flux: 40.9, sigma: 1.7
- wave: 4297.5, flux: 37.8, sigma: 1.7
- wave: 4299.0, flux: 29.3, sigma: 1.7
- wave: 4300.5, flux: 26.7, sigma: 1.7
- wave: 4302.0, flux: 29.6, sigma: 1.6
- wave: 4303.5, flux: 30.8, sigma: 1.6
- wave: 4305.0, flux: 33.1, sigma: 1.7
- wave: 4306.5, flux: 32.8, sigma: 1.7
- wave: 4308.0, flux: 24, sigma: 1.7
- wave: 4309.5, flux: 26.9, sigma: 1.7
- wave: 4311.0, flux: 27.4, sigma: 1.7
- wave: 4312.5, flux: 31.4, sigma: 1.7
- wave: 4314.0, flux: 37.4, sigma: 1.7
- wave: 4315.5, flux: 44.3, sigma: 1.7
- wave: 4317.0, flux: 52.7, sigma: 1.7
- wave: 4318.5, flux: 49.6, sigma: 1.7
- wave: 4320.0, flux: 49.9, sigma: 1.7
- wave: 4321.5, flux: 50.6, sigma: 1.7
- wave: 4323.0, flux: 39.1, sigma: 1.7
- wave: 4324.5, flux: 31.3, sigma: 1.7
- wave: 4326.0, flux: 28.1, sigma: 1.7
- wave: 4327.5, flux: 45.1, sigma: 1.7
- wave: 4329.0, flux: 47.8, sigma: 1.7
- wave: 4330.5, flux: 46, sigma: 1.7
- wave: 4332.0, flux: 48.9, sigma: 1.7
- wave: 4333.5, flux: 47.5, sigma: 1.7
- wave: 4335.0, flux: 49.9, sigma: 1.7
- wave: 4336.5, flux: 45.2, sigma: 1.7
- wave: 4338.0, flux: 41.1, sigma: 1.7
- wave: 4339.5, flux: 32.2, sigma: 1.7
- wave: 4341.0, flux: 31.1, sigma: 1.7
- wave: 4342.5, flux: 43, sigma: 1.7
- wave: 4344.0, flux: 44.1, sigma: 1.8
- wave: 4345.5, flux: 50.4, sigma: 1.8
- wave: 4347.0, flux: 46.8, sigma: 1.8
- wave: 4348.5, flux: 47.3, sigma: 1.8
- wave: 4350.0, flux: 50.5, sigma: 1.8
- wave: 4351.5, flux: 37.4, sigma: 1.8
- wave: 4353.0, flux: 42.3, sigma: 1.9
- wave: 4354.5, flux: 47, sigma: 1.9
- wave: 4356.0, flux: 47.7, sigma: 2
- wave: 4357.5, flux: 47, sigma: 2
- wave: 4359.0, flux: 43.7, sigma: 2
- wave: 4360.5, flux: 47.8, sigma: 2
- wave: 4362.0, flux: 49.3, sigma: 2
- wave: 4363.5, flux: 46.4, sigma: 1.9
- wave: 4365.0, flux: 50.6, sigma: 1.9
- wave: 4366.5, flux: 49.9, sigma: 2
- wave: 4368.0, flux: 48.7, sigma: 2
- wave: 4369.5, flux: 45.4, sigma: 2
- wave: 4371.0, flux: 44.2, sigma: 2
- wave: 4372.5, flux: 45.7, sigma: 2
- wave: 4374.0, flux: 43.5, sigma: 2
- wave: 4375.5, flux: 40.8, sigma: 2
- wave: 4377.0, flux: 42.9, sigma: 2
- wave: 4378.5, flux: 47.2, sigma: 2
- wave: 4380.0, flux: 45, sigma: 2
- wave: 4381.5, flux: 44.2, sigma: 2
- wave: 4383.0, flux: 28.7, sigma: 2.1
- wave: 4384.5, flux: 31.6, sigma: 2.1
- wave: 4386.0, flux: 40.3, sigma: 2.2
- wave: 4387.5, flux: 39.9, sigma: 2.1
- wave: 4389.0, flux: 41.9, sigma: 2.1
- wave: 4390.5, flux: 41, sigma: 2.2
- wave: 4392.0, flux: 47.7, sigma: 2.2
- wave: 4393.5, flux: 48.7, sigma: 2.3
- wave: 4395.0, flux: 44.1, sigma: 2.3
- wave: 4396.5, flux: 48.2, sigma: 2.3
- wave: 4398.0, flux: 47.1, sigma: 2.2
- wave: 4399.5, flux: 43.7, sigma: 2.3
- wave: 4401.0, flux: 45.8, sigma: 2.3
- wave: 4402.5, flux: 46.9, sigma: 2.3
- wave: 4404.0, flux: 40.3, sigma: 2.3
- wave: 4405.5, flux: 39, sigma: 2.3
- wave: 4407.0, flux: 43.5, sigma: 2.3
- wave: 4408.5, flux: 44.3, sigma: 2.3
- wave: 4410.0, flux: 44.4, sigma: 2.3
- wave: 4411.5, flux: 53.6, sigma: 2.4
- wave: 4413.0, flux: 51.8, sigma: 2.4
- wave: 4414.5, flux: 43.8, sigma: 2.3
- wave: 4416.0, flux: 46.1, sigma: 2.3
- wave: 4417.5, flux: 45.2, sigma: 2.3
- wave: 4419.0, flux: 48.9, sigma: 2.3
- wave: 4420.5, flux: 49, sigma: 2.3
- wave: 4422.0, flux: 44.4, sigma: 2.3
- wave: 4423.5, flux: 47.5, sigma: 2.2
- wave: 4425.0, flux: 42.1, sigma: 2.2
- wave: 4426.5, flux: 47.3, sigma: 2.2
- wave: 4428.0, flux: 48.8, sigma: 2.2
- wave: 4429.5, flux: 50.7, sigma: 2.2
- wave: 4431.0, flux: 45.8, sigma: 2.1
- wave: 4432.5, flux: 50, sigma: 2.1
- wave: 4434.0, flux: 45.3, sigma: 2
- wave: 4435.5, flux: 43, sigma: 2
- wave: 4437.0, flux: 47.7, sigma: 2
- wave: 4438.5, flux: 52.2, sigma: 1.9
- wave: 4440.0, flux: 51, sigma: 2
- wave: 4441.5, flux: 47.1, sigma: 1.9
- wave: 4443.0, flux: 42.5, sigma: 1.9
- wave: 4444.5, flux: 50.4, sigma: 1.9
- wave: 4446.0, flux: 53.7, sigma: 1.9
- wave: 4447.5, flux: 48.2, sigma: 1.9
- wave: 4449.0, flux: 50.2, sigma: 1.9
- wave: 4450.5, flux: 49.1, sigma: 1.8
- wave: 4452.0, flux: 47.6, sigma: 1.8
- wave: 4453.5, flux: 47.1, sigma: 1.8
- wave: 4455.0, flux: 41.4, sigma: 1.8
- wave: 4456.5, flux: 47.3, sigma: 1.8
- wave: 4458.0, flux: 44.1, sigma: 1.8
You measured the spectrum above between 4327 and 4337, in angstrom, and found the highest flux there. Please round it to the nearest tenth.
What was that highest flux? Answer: 49.9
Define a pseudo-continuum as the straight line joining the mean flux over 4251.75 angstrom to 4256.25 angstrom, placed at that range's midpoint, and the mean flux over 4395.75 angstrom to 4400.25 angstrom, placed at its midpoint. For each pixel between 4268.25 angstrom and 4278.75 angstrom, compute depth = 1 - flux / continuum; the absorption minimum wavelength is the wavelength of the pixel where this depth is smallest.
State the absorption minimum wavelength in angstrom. 4276.5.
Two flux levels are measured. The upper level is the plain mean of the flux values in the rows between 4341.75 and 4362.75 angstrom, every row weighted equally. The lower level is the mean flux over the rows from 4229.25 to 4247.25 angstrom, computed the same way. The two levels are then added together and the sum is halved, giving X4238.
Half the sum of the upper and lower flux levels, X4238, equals 44.4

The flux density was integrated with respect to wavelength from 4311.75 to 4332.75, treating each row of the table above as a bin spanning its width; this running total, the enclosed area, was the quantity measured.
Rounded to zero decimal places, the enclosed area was 903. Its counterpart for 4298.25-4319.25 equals 714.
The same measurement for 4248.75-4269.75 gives 888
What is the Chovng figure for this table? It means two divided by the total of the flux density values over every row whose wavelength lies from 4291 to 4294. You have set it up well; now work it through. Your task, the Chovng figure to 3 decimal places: 0.024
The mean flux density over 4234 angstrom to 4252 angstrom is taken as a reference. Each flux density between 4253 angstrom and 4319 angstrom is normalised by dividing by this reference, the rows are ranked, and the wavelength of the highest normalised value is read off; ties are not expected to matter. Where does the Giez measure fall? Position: 4317.0 angstrom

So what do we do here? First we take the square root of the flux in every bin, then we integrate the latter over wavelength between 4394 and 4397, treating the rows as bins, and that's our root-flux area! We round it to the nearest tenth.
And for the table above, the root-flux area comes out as 20.4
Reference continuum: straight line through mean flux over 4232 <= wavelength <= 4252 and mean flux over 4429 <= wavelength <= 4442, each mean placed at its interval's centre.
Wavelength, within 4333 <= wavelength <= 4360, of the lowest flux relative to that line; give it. 4341.0 angstrom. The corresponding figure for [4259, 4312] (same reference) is 4308.0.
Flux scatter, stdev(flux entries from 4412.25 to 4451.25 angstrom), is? 3.1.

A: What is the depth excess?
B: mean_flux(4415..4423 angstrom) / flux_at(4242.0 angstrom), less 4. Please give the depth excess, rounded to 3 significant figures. -2.99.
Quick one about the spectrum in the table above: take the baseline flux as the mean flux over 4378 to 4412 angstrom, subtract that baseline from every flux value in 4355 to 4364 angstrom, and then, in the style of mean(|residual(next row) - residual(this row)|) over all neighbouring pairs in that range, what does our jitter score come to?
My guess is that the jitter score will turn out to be 2.5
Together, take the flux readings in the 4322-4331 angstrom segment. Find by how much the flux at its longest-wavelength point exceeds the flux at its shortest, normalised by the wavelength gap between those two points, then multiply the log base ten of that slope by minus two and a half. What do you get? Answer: 0.1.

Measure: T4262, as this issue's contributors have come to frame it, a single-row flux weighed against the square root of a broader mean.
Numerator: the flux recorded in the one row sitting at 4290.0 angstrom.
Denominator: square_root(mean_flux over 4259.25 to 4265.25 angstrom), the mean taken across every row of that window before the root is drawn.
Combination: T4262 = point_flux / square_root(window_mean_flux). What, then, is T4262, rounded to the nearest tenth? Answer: 5.0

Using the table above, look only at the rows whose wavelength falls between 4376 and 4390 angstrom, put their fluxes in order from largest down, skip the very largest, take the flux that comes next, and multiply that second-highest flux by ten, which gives 450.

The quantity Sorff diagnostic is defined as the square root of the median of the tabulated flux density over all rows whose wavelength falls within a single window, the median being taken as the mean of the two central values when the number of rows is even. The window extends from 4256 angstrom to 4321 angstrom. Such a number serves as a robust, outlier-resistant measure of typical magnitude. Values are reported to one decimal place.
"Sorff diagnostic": 6.2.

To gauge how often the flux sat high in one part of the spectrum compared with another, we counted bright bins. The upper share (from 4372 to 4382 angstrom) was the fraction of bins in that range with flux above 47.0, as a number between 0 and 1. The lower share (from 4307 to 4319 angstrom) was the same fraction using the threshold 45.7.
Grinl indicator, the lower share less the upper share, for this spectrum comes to 0.11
